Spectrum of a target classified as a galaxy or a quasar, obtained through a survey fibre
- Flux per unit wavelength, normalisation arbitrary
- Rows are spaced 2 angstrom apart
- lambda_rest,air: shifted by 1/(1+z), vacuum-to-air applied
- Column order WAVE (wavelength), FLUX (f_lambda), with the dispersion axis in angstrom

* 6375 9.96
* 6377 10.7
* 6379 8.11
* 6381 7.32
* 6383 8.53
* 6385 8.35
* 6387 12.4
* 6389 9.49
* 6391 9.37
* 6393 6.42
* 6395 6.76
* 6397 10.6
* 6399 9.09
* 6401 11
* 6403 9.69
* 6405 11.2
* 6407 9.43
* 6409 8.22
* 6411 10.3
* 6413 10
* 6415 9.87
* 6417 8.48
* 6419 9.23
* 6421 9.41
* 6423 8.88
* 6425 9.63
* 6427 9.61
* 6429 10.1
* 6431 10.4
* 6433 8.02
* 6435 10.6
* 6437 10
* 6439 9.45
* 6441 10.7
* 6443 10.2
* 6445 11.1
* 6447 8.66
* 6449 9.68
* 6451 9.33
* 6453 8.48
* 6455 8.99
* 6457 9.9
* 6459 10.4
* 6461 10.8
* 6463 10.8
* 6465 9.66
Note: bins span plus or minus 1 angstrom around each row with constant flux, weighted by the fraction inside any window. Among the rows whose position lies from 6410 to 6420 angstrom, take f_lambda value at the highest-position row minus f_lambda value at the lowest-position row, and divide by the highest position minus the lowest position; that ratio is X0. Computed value -0.13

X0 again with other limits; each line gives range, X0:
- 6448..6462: 0.09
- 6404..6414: -0.15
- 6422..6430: 0.20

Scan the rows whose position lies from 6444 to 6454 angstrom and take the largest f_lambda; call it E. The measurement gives 11.1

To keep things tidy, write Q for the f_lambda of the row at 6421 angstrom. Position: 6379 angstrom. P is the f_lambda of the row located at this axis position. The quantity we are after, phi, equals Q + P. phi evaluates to 18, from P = 8.11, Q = 9.41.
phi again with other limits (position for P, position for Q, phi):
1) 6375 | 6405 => 21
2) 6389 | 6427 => 19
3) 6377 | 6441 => 21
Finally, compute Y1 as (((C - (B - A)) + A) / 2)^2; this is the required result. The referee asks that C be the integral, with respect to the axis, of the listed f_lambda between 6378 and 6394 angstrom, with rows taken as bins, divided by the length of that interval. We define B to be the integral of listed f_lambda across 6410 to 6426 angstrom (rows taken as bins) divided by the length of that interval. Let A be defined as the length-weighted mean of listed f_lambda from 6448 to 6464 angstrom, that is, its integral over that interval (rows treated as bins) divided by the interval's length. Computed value 89.0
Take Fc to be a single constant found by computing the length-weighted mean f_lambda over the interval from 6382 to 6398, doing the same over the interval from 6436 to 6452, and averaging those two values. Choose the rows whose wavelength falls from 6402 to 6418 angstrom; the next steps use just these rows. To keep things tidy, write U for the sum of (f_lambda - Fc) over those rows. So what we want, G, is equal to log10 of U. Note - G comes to 0.22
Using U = 1.7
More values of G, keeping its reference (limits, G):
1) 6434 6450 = 0.69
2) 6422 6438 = 0.24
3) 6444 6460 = 0.01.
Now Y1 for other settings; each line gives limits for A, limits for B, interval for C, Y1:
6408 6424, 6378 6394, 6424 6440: 95.8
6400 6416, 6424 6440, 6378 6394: 89.8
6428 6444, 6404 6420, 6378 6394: 90.5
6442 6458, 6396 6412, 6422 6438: 88.3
